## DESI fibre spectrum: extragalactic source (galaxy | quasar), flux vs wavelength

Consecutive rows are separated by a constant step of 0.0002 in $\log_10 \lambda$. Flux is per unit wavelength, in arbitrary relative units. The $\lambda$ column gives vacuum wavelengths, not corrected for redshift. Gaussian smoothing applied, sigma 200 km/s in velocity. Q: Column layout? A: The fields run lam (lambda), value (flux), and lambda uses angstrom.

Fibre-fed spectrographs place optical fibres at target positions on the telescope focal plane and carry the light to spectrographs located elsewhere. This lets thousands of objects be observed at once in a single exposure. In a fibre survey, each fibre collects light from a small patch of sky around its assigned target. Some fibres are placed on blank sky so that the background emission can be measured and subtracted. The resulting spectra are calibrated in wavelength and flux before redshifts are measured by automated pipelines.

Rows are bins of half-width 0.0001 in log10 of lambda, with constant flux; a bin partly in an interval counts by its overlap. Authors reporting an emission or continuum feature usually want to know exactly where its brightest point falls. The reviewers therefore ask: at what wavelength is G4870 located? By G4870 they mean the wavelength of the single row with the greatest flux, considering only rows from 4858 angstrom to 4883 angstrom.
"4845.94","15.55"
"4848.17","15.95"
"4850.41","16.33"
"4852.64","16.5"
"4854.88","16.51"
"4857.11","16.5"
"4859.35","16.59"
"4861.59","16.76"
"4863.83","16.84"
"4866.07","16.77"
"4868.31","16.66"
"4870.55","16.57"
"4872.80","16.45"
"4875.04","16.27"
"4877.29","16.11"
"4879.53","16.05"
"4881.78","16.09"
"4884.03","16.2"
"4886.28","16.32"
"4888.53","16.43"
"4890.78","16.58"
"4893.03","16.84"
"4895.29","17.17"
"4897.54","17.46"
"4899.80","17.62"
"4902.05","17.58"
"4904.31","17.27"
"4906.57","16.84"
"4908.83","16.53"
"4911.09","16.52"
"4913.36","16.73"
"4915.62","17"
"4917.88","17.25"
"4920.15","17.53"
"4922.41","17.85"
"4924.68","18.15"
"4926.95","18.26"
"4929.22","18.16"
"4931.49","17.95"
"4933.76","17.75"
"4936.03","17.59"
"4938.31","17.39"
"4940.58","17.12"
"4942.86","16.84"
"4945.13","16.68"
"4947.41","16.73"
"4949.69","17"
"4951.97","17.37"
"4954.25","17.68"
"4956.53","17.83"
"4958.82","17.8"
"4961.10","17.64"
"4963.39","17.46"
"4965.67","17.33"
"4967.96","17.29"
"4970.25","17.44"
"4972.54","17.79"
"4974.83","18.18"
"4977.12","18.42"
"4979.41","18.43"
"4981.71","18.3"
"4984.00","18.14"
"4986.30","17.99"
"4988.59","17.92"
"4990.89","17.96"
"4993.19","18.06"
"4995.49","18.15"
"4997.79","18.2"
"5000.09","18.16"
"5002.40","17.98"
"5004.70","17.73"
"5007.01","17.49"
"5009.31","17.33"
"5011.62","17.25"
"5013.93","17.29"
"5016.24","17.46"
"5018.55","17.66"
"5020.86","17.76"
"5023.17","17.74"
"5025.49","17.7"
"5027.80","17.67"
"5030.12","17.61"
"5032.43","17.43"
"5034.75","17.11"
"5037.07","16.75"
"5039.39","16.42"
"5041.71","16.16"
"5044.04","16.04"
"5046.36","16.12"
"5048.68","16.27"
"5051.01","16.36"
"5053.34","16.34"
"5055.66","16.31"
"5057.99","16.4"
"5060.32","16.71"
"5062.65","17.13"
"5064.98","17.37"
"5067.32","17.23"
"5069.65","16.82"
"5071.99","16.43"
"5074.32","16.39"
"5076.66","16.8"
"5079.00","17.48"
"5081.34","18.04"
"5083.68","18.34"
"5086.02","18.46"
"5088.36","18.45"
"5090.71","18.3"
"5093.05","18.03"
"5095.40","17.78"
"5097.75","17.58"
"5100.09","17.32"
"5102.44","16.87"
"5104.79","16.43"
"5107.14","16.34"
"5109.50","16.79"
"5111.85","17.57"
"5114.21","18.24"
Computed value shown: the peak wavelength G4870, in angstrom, 4863.83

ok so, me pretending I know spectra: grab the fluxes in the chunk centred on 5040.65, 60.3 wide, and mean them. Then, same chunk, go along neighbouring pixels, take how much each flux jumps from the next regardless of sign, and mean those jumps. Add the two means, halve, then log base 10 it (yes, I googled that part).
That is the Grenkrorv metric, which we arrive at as 0.933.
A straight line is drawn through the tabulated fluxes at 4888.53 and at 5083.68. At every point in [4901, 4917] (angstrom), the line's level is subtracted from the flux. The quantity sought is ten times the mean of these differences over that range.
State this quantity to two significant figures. 3.0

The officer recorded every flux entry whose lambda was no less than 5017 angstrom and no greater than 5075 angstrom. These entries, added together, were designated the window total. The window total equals 422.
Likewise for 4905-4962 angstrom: 434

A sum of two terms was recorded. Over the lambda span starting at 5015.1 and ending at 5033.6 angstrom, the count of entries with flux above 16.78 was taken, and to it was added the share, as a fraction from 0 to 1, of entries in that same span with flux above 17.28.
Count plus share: 9.0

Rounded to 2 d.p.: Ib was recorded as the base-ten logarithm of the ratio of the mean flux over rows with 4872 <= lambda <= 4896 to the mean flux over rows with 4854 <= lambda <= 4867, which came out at -0.01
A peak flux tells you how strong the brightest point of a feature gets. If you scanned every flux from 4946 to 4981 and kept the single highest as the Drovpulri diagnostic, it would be 18.43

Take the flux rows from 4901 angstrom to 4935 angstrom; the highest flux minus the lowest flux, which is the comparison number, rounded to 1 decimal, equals 1.7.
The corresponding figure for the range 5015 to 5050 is 1.7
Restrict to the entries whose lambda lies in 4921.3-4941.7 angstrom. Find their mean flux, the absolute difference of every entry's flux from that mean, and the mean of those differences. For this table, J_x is 0.30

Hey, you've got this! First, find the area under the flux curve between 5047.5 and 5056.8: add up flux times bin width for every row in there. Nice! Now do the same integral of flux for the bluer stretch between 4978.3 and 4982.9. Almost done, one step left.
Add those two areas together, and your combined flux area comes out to 236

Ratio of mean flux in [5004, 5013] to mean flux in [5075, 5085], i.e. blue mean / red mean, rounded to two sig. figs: 0.99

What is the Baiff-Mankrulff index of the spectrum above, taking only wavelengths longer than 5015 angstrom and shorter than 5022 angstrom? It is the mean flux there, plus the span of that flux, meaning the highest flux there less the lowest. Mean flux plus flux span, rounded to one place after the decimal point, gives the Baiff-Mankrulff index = 17.9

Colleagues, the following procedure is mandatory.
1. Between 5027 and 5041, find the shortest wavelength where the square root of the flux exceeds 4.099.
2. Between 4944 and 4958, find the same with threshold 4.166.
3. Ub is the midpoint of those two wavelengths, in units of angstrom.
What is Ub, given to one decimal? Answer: 4989.9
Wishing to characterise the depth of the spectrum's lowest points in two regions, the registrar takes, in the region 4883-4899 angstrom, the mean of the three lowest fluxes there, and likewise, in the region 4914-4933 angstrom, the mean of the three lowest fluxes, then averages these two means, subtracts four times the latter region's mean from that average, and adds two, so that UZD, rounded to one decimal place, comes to -50.3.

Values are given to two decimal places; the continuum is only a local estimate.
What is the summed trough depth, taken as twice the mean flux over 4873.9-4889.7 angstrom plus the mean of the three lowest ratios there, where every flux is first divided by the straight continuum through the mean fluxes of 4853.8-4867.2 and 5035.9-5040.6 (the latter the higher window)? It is 2.91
